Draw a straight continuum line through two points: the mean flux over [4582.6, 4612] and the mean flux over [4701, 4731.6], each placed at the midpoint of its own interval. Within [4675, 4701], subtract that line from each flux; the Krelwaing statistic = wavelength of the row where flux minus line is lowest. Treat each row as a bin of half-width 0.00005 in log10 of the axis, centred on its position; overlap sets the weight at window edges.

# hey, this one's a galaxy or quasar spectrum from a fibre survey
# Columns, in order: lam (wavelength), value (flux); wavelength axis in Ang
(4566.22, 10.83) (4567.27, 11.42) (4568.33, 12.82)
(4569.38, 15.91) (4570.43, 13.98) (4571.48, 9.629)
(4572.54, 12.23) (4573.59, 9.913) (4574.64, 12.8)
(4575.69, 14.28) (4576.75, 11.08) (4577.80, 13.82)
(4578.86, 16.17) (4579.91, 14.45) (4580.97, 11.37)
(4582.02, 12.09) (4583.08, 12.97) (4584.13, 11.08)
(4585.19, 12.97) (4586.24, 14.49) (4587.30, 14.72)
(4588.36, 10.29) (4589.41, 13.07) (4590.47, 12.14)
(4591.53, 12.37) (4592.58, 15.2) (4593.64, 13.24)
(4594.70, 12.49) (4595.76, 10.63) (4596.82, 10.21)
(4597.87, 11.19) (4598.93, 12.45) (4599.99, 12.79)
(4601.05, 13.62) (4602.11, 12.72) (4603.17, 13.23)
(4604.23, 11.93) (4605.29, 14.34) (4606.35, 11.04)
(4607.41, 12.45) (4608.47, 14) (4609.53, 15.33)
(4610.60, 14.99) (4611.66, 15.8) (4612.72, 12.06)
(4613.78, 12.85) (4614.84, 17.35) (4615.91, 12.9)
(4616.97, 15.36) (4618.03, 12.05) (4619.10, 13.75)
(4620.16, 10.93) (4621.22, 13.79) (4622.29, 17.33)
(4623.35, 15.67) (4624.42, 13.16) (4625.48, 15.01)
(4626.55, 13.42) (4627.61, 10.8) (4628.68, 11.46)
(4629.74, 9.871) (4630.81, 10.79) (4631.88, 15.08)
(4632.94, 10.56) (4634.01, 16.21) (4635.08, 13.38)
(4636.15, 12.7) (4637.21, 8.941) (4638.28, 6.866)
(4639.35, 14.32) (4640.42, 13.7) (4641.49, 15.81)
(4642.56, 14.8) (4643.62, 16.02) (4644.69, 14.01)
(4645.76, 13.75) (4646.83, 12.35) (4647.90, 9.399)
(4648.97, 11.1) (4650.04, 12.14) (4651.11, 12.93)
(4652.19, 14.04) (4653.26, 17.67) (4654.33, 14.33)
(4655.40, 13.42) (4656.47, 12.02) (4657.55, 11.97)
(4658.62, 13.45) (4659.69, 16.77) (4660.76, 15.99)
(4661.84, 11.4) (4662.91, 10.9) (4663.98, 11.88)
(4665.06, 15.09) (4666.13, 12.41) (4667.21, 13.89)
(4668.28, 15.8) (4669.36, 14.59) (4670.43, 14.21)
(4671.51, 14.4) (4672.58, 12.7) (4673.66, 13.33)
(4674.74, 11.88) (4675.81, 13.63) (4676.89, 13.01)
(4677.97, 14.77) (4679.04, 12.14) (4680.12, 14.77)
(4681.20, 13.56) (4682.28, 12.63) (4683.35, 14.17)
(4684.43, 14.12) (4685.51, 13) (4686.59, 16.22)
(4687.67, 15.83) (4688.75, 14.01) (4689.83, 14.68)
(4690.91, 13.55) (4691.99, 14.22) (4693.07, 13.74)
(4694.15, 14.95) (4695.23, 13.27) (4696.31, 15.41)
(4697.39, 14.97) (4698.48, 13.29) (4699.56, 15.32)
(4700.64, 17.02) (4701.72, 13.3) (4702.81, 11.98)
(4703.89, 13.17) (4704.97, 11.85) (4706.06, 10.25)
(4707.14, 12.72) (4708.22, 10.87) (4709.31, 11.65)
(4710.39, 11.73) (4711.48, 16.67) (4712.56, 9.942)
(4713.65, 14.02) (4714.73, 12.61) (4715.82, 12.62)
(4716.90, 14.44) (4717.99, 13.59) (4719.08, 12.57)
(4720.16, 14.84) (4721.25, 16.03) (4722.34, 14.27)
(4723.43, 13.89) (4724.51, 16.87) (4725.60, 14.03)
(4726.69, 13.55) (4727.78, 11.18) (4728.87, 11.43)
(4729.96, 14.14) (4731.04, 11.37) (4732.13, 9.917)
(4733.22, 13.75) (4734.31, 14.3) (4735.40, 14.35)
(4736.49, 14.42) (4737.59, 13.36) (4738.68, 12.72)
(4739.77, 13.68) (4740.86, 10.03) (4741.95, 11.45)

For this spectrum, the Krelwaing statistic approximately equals 4679.04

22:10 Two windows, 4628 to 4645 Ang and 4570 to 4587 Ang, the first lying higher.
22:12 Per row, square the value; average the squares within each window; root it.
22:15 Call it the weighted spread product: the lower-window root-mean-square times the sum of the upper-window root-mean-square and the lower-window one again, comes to 332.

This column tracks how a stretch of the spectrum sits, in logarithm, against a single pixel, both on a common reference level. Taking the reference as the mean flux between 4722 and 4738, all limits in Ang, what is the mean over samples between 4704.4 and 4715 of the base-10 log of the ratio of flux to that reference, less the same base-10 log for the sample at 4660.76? -0.12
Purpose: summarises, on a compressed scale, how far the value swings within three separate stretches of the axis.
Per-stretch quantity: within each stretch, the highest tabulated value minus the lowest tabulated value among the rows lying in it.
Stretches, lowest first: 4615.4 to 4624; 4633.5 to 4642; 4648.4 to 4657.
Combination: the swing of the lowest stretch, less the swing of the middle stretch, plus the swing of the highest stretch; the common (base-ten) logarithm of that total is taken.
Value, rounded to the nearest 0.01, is 0.56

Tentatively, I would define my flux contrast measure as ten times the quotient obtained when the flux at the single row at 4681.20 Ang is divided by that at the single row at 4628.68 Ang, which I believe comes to 11.8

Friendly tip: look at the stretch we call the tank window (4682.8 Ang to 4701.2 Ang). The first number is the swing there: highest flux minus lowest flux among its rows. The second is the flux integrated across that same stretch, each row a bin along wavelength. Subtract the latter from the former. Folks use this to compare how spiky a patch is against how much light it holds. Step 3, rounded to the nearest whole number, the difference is -264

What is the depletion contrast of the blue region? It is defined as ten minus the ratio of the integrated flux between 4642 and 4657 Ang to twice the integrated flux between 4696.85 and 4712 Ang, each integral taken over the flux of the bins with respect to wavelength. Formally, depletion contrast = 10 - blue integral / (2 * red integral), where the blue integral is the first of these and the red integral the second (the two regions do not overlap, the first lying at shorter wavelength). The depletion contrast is 9.50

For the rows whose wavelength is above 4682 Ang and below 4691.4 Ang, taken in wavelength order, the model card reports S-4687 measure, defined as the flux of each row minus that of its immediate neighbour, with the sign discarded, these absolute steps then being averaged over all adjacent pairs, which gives 1.2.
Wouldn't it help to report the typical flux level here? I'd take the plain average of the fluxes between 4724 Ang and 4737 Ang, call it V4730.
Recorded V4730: 13.3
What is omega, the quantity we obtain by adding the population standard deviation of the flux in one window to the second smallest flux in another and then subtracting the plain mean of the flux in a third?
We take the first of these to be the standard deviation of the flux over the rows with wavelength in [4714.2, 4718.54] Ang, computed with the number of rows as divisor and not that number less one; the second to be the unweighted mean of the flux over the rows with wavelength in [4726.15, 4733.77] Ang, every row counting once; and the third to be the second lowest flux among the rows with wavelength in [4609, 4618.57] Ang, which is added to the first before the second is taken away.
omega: 0.6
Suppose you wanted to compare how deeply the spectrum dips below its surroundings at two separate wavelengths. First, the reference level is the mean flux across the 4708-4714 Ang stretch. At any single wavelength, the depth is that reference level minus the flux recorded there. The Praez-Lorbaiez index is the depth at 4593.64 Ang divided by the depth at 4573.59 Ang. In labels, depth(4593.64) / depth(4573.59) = -0.3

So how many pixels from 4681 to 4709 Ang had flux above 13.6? 13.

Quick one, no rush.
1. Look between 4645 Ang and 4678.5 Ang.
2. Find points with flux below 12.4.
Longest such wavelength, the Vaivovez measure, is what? 4674.74 Ang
